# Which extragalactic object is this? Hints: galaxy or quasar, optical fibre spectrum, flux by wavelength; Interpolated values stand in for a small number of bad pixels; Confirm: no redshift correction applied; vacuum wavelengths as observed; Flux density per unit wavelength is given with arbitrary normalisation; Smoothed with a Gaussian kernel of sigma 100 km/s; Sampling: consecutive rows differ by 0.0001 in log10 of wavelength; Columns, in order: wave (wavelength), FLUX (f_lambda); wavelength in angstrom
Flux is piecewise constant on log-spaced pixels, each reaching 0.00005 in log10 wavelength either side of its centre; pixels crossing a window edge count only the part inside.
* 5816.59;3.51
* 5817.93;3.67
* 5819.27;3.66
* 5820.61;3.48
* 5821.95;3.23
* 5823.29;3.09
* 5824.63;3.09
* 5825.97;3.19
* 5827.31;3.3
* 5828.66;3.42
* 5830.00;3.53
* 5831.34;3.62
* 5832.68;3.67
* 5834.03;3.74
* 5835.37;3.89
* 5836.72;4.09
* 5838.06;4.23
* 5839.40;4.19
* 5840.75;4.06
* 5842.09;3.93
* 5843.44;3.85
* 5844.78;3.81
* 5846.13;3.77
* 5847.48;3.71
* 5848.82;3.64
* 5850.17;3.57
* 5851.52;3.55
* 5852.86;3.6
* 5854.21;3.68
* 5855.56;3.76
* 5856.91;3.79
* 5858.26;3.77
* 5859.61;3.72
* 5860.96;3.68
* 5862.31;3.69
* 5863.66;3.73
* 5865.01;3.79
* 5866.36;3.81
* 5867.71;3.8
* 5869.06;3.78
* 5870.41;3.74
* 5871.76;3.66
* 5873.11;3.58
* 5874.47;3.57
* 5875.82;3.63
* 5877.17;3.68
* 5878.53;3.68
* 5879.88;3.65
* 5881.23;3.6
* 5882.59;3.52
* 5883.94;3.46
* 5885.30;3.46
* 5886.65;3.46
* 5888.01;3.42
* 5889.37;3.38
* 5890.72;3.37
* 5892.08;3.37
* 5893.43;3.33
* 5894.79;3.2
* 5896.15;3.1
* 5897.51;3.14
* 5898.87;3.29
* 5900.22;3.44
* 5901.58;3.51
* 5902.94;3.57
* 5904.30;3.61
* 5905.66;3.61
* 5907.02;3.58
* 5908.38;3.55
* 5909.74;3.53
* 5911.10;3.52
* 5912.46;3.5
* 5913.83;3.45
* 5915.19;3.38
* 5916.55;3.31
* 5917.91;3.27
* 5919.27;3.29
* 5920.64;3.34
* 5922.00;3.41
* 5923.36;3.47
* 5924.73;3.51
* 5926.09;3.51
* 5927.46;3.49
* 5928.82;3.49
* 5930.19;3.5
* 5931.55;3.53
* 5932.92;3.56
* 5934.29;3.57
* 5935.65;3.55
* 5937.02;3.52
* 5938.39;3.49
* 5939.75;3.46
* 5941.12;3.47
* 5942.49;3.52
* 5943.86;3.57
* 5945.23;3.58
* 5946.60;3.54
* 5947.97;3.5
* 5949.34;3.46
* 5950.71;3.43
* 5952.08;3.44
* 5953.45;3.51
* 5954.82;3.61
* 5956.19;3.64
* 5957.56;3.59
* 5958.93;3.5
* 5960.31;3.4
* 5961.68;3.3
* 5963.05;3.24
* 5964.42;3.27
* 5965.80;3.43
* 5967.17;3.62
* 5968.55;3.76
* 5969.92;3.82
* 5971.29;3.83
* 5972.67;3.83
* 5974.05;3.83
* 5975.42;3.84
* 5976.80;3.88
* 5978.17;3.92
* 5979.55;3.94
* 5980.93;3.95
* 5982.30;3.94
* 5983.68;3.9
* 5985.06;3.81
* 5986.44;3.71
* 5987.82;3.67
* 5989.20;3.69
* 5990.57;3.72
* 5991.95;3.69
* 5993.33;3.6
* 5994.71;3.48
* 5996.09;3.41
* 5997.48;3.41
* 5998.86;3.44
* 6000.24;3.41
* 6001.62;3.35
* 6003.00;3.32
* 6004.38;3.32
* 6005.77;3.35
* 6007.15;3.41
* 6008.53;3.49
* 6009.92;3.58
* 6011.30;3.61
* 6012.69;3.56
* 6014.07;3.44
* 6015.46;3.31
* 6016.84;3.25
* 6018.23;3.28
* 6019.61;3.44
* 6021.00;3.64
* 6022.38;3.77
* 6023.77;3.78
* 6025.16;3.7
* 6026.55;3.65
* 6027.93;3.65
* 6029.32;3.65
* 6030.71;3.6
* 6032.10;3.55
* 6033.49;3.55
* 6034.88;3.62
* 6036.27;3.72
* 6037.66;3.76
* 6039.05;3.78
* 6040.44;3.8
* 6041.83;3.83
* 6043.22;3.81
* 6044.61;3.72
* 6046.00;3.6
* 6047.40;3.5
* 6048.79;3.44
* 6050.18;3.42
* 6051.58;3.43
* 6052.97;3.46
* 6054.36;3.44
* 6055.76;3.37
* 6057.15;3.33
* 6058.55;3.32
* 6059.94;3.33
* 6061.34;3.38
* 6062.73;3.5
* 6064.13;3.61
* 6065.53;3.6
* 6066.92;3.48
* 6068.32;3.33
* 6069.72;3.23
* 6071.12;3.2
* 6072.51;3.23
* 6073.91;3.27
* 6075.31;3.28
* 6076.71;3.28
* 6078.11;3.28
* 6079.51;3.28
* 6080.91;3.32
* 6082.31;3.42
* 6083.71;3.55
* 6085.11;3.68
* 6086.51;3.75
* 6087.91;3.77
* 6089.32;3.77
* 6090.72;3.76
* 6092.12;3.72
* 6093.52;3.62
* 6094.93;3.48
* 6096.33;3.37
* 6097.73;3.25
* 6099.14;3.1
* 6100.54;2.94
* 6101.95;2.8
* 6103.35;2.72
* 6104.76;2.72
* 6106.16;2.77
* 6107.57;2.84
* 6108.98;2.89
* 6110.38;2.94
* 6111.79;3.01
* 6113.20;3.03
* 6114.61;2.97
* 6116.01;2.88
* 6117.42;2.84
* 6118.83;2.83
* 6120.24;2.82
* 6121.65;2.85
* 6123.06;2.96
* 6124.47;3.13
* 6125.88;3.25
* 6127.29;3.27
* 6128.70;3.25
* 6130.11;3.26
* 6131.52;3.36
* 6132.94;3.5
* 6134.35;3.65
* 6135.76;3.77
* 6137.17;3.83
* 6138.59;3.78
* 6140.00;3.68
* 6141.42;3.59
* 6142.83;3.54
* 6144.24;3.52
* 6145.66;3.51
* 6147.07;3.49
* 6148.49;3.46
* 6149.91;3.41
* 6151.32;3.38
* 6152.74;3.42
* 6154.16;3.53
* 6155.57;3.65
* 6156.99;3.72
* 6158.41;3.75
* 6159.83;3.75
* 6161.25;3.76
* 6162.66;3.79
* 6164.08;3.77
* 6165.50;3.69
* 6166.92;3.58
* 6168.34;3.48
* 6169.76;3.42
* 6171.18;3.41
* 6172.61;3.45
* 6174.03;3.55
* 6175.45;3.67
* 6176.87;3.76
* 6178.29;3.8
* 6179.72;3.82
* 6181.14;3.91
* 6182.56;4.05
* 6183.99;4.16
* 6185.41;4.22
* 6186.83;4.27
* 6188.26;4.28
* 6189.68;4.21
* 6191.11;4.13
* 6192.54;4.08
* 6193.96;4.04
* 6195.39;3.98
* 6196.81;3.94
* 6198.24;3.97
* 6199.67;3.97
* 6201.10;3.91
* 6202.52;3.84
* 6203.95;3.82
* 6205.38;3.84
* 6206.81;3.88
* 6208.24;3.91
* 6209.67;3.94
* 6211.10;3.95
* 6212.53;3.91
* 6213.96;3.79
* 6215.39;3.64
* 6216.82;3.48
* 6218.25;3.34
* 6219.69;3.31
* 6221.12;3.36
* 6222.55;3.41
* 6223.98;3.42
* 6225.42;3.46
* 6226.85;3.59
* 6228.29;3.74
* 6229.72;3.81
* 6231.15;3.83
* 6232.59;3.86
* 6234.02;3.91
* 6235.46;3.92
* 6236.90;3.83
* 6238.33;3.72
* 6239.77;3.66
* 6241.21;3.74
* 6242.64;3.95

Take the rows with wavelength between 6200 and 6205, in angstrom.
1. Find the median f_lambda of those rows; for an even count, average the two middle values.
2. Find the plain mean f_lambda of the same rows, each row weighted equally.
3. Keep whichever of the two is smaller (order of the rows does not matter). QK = 3.84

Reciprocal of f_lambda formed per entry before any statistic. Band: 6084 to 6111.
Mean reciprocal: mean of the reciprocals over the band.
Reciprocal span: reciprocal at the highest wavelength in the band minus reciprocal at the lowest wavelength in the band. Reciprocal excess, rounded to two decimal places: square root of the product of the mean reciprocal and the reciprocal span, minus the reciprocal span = 0.08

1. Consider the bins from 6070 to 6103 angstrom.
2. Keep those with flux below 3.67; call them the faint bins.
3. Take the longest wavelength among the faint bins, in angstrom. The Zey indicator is 6101.95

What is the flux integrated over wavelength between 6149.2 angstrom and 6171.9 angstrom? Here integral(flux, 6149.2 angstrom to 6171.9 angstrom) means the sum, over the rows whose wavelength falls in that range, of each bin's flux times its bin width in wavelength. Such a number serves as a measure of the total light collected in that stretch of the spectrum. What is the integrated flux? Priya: 81.6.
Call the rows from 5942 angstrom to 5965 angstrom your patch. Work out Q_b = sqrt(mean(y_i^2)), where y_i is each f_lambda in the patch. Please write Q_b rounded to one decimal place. 3.5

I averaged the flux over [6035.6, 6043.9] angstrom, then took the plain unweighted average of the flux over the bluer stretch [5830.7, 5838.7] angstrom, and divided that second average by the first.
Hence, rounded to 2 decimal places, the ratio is 1.02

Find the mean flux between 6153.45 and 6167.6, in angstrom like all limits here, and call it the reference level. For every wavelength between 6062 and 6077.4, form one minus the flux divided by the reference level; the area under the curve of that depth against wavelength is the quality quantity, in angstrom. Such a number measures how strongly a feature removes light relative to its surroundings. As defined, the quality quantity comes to 1.4 angstrom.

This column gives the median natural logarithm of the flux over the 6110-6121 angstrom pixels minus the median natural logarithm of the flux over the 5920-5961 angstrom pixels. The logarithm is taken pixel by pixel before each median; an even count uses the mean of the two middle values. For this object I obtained -0.19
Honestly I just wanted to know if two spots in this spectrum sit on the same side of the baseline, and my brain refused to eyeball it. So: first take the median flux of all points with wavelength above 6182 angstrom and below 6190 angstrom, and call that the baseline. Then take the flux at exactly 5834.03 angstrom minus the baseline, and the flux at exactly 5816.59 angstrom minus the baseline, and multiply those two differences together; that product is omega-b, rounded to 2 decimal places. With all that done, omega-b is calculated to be 0.33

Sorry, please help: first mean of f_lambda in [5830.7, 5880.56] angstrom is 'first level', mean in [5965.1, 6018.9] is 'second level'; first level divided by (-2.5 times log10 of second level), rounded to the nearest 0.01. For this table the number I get -2.70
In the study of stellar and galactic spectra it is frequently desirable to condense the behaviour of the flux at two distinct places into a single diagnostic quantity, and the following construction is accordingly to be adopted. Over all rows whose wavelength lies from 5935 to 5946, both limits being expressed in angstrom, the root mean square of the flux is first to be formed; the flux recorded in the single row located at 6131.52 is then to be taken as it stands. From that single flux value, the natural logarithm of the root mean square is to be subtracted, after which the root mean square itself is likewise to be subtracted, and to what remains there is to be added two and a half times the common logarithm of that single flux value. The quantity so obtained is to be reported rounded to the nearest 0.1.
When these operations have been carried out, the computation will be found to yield -0.1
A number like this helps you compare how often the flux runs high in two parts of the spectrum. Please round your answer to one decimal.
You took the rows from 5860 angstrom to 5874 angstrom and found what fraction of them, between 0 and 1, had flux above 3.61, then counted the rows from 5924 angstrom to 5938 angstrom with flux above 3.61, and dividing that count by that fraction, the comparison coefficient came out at 0.0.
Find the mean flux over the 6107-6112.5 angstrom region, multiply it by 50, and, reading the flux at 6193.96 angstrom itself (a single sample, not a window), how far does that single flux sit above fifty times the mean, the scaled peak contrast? -142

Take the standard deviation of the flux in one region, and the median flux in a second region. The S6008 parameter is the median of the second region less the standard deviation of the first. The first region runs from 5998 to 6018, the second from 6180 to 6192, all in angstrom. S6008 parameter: 4.1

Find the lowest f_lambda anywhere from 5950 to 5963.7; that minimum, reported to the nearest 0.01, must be 3.24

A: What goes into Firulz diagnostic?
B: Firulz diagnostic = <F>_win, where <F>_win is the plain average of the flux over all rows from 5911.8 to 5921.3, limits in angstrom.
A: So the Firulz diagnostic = 3.36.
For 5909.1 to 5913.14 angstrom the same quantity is 3.52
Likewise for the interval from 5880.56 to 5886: 3.51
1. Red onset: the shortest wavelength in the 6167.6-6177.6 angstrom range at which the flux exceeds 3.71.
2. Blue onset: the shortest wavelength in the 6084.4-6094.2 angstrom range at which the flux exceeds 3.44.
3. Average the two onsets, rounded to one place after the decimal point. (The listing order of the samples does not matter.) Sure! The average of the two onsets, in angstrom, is 6131.0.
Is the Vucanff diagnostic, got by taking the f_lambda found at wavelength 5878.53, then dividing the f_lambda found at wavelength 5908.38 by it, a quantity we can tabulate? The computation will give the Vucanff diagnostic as 0.96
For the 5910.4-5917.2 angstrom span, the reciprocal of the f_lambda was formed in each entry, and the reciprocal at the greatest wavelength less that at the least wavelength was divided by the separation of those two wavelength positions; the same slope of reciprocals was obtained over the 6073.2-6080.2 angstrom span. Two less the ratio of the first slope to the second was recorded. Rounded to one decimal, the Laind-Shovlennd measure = 21.9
